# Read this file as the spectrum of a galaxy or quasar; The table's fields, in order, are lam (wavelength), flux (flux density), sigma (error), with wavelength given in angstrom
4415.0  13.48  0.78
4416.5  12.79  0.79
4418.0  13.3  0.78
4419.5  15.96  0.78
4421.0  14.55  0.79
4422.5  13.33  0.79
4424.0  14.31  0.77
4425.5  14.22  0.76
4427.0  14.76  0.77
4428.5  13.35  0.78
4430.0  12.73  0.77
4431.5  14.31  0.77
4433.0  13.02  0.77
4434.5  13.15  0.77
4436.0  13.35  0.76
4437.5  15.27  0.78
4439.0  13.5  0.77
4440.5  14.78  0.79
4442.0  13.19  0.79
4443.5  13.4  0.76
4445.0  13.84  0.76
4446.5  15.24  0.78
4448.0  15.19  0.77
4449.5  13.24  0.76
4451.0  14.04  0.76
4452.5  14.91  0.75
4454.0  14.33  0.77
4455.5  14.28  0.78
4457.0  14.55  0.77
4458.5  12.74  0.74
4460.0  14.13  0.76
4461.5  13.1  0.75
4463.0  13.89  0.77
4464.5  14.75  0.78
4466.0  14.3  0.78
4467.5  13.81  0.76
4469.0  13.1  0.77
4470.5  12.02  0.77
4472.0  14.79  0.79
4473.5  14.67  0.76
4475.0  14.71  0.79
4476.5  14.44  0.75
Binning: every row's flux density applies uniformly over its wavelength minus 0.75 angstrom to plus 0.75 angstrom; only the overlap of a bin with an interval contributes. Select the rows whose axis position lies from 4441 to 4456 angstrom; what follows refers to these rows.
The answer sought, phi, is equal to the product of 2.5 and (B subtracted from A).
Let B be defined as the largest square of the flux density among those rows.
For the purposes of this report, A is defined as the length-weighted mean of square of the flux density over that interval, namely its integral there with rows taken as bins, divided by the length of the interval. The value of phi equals -77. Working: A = 201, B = 232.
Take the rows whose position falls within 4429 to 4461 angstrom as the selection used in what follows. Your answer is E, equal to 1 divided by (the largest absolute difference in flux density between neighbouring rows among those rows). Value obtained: 0.51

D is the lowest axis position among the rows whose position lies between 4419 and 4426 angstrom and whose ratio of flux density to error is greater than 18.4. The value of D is 4419.5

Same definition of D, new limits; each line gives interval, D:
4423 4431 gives 4424.0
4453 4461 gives 4454.0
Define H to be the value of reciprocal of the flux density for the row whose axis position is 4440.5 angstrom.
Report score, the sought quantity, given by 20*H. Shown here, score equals 1.35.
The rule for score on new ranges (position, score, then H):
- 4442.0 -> 1.52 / 0.076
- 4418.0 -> 1.50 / 0.075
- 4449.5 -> 1.51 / 0.076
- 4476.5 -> 1.39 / 0.069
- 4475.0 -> 1.36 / 0.068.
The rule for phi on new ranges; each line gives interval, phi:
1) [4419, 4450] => -143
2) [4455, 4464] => -52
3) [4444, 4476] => -84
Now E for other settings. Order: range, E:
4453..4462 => 0.55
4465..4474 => 0.36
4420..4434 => 0.63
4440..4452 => 0.51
